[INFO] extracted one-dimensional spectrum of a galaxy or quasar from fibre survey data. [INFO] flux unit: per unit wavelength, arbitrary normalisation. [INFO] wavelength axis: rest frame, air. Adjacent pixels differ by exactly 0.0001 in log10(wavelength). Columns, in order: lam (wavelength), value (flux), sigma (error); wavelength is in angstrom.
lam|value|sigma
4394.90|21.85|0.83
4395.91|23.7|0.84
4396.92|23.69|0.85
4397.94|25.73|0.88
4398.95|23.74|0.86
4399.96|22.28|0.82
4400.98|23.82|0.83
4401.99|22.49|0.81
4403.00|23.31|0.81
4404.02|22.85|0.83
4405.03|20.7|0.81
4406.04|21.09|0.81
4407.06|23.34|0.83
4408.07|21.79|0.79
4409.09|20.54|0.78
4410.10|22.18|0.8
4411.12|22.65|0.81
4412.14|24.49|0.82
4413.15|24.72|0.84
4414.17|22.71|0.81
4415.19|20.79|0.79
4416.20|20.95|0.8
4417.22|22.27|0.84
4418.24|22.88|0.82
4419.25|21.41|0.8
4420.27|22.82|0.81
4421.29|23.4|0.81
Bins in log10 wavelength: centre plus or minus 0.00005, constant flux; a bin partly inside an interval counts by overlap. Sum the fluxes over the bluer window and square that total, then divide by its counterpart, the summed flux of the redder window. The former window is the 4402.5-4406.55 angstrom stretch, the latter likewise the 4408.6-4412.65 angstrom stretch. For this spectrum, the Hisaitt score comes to 86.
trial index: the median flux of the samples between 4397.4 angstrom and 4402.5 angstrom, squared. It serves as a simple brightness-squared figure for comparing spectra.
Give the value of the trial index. 564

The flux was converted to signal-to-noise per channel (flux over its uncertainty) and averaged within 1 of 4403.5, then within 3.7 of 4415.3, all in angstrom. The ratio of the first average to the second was 1.01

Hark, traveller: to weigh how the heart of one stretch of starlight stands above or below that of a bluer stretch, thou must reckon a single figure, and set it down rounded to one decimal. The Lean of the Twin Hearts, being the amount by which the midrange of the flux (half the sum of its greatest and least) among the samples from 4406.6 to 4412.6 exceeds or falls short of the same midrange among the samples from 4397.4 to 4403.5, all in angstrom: -1.5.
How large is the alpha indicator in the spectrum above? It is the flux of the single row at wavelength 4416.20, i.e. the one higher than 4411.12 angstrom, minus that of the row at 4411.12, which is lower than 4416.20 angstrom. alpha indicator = -1.7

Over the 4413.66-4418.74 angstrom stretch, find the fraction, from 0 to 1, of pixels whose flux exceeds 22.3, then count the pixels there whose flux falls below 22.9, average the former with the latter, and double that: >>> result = 5.4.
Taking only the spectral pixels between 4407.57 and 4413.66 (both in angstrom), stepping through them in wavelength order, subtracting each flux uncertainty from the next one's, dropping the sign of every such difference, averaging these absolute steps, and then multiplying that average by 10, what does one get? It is 0.14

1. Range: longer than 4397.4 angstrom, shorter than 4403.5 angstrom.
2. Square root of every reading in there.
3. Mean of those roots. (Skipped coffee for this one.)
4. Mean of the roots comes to 4.85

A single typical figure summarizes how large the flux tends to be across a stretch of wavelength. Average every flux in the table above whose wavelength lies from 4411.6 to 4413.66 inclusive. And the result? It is 24.6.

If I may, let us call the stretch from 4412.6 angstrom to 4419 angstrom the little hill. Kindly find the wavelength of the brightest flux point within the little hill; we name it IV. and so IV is 4413.15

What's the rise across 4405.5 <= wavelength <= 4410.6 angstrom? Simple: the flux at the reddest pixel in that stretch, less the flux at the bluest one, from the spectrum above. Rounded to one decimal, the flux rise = 1.1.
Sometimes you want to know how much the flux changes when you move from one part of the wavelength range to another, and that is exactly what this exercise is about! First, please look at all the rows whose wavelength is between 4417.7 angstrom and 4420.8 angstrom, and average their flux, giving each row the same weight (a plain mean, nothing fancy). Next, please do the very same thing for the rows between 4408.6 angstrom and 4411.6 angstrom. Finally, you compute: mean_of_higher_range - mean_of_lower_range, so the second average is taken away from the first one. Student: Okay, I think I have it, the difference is 0.58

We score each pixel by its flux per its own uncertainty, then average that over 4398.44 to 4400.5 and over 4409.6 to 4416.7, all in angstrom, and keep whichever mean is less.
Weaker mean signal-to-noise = 27.4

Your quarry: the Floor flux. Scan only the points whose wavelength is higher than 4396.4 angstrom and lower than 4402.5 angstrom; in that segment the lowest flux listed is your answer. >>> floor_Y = 22.28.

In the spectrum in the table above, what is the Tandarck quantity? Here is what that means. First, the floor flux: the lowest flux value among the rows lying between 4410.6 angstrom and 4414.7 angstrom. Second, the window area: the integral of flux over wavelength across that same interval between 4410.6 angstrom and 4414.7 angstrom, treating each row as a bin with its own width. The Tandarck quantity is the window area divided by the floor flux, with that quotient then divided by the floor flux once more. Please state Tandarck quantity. 0.19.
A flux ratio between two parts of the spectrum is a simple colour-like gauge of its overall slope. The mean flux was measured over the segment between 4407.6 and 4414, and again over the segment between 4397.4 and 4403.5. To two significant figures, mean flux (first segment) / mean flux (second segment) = 0.96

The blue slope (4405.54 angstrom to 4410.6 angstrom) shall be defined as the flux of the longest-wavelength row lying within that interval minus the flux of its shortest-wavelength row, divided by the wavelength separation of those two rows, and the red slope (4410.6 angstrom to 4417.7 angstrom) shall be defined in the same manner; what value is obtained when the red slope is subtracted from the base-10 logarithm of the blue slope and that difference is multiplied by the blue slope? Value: -0.14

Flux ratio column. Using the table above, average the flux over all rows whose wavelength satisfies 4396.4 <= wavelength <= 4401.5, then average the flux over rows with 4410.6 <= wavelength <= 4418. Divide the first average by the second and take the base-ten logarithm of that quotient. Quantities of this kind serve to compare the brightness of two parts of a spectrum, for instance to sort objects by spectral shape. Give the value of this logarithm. 0.022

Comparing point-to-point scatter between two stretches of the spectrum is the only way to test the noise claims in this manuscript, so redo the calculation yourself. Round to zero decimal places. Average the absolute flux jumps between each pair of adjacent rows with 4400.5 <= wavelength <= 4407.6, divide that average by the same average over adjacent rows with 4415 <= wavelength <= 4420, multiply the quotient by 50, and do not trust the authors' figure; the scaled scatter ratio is 69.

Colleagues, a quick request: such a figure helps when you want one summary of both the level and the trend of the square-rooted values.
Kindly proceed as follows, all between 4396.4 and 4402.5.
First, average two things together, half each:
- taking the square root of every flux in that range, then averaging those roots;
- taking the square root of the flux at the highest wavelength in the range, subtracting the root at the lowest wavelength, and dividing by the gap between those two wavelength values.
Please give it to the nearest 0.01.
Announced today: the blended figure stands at 2.42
